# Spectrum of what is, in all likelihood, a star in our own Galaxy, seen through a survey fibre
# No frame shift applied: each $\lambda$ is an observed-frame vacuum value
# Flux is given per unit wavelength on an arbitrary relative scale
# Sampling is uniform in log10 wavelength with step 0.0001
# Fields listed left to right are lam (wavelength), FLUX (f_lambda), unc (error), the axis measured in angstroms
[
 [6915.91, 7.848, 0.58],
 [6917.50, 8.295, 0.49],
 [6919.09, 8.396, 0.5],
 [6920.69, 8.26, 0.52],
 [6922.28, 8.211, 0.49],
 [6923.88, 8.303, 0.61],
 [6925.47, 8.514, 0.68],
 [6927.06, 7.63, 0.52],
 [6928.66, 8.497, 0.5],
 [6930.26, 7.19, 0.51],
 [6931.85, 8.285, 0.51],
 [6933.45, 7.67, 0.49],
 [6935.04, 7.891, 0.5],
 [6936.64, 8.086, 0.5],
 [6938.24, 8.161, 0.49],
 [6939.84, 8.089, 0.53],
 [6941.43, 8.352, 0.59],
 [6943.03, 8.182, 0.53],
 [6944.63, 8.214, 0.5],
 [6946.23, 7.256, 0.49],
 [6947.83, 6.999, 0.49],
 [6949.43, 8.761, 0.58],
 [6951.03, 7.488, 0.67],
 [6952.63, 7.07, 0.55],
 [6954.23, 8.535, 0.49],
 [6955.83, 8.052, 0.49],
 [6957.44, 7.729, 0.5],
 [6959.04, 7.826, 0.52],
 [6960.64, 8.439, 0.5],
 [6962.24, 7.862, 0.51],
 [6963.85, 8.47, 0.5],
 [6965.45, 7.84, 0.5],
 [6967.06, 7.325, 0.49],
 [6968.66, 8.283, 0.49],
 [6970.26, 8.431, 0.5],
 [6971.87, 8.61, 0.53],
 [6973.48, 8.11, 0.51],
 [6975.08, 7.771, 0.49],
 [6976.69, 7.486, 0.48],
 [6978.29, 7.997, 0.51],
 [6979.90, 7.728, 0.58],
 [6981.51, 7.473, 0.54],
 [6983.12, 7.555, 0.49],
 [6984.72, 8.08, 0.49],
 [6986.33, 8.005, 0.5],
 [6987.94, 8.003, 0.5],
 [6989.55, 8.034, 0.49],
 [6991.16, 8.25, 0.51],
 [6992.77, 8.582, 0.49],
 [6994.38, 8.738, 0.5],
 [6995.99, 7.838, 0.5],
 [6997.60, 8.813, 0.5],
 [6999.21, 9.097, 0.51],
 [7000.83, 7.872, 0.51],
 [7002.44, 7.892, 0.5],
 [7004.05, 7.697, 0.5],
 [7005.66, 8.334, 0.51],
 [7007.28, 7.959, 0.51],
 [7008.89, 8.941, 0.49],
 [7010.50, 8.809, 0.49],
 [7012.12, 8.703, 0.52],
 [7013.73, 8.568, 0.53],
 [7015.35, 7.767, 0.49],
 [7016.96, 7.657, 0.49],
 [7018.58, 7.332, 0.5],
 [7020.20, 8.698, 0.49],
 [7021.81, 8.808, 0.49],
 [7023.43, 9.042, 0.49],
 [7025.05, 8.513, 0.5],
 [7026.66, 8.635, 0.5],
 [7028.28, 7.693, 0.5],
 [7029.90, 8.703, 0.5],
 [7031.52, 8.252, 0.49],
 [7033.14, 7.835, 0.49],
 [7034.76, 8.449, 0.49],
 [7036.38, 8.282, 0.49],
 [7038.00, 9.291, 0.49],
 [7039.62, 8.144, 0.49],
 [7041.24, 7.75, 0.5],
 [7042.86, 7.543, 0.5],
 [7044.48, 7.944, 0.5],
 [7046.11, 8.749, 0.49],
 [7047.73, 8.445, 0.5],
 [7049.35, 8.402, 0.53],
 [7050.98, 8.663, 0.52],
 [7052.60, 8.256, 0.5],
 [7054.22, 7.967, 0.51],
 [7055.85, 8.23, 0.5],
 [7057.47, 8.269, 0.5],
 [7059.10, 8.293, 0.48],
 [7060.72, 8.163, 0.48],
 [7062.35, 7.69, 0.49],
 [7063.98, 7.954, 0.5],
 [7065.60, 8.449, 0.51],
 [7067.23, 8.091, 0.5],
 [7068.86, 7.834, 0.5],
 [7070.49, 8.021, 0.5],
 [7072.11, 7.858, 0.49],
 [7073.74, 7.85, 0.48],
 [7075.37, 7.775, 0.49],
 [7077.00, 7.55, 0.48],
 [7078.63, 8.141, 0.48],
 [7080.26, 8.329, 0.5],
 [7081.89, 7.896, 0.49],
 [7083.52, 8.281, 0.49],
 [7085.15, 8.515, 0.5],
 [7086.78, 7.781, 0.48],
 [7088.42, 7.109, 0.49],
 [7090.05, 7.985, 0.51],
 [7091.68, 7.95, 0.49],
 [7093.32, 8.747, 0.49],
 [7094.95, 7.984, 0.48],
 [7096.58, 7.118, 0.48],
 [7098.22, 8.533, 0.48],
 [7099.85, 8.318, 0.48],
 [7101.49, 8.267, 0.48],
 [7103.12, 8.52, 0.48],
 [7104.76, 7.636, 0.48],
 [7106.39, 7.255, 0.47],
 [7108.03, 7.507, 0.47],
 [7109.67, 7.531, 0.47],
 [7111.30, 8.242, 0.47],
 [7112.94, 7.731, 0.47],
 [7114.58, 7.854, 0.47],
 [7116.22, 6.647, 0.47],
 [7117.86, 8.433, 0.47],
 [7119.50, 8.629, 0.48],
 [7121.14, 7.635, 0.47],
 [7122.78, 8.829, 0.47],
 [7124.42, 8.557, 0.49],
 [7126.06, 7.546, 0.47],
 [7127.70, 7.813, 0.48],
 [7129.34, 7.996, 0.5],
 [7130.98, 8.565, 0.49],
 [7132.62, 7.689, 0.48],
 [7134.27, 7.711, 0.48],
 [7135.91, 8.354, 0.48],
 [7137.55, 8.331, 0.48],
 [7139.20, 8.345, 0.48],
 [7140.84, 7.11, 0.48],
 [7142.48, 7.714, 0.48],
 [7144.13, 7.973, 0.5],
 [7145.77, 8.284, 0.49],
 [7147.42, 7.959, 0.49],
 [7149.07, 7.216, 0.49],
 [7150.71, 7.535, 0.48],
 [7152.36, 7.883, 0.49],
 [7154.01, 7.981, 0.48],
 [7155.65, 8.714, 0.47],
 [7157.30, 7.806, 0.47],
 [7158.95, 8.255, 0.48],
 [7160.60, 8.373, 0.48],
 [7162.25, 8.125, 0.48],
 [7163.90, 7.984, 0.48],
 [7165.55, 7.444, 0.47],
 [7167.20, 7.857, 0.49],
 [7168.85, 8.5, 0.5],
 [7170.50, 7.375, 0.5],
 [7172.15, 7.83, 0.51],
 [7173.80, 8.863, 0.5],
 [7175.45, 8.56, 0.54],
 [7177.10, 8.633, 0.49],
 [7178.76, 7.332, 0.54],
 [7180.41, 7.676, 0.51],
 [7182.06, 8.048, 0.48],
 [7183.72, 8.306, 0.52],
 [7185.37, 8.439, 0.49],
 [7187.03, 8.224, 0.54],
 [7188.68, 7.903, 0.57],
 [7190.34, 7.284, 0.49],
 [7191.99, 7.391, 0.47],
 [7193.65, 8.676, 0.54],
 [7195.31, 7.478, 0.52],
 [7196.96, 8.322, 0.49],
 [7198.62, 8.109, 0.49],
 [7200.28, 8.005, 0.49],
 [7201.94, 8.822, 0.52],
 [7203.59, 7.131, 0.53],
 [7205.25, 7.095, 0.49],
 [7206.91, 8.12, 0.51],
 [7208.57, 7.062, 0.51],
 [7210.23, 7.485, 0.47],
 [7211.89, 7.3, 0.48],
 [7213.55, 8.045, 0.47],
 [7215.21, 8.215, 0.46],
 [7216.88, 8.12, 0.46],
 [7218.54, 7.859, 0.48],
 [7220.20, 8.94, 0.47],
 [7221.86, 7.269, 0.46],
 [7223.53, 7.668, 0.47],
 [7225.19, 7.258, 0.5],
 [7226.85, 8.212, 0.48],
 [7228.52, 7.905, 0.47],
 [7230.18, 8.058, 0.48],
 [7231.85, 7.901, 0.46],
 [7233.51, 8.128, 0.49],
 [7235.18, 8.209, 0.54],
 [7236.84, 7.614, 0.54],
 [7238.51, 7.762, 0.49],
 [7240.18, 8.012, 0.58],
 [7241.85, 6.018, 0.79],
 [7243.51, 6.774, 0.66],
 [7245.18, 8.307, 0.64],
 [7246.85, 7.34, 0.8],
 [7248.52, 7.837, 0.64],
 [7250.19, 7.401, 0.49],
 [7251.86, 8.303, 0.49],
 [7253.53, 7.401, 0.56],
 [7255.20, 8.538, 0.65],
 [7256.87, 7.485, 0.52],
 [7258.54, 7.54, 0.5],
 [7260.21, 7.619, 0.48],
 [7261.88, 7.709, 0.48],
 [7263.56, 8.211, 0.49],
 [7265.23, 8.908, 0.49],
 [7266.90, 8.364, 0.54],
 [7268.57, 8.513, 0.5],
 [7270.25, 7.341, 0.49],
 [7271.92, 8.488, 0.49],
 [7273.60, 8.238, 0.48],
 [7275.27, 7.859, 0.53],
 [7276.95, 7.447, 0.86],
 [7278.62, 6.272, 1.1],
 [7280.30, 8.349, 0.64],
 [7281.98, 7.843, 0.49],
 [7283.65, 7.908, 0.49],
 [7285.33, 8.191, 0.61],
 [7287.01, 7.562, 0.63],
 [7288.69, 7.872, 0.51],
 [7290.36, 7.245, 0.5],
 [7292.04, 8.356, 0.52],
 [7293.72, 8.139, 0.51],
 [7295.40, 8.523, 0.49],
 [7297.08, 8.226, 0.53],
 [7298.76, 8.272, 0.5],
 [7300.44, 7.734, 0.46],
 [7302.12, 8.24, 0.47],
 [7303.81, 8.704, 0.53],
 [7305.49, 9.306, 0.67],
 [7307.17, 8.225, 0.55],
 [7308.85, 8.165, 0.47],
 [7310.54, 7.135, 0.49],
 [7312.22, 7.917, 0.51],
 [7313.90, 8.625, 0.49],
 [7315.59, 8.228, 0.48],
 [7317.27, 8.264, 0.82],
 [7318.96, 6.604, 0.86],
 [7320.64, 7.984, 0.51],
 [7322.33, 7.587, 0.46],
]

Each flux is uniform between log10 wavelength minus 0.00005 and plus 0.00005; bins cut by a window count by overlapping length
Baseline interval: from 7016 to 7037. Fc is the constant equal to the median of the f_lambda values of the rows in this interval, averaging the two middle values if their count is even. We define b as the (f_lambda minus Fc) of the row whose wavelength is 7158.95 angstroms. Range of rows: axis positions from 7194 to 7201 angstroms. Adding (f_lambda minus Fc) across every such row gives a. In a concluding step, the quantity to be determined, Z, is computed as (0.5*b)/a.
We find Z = 0.05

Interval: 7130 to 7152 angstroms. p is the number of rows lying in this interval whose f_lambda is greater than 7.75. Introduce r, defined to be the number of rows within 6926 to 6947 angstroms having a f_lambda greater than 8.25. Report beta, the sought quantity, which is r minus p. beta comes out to -4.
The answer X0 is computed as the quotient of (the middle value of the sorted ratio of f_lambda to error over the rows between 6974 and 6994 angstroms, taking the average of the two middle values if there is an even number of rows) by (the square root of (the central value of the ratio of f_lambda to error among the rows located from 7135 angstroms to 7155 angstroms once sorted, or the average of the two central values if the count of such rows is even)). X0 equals 3.96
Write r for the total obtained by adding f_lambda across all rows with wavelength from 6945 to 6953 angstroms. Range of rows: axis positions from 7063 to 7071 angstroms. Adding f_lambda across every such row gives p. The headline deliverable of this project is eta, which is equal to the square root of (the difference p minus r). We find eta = 1.7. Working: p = 40.3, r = 37.6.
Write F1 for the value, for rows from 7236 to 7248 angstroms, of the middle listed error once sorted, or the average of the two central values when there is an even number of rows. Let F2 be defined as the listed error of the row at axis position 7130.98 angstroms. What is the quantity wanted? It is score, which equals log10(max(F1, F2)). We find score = -0.194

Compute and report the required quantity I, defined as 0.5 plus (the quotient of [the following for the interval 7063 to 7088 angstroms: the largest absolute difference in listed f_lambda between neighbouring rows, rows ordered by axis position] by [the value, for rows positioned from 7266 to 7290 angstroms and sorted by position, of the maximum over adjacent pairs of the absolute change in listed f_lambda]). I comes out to 0.85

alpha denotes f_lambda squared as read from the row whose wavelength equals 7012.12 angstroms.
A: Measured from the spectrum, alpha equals 76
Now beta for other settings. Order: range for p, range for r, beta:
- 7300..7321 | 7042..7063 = -3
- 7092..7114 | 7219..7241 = -6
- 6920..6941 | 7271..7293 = -7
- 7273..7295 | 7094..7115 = -5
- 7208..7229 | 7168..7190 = -1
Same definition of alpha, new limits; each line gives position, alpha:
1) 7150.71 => 57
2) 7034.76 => 71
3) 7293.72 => 66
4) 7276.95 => 55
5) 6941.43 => 70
